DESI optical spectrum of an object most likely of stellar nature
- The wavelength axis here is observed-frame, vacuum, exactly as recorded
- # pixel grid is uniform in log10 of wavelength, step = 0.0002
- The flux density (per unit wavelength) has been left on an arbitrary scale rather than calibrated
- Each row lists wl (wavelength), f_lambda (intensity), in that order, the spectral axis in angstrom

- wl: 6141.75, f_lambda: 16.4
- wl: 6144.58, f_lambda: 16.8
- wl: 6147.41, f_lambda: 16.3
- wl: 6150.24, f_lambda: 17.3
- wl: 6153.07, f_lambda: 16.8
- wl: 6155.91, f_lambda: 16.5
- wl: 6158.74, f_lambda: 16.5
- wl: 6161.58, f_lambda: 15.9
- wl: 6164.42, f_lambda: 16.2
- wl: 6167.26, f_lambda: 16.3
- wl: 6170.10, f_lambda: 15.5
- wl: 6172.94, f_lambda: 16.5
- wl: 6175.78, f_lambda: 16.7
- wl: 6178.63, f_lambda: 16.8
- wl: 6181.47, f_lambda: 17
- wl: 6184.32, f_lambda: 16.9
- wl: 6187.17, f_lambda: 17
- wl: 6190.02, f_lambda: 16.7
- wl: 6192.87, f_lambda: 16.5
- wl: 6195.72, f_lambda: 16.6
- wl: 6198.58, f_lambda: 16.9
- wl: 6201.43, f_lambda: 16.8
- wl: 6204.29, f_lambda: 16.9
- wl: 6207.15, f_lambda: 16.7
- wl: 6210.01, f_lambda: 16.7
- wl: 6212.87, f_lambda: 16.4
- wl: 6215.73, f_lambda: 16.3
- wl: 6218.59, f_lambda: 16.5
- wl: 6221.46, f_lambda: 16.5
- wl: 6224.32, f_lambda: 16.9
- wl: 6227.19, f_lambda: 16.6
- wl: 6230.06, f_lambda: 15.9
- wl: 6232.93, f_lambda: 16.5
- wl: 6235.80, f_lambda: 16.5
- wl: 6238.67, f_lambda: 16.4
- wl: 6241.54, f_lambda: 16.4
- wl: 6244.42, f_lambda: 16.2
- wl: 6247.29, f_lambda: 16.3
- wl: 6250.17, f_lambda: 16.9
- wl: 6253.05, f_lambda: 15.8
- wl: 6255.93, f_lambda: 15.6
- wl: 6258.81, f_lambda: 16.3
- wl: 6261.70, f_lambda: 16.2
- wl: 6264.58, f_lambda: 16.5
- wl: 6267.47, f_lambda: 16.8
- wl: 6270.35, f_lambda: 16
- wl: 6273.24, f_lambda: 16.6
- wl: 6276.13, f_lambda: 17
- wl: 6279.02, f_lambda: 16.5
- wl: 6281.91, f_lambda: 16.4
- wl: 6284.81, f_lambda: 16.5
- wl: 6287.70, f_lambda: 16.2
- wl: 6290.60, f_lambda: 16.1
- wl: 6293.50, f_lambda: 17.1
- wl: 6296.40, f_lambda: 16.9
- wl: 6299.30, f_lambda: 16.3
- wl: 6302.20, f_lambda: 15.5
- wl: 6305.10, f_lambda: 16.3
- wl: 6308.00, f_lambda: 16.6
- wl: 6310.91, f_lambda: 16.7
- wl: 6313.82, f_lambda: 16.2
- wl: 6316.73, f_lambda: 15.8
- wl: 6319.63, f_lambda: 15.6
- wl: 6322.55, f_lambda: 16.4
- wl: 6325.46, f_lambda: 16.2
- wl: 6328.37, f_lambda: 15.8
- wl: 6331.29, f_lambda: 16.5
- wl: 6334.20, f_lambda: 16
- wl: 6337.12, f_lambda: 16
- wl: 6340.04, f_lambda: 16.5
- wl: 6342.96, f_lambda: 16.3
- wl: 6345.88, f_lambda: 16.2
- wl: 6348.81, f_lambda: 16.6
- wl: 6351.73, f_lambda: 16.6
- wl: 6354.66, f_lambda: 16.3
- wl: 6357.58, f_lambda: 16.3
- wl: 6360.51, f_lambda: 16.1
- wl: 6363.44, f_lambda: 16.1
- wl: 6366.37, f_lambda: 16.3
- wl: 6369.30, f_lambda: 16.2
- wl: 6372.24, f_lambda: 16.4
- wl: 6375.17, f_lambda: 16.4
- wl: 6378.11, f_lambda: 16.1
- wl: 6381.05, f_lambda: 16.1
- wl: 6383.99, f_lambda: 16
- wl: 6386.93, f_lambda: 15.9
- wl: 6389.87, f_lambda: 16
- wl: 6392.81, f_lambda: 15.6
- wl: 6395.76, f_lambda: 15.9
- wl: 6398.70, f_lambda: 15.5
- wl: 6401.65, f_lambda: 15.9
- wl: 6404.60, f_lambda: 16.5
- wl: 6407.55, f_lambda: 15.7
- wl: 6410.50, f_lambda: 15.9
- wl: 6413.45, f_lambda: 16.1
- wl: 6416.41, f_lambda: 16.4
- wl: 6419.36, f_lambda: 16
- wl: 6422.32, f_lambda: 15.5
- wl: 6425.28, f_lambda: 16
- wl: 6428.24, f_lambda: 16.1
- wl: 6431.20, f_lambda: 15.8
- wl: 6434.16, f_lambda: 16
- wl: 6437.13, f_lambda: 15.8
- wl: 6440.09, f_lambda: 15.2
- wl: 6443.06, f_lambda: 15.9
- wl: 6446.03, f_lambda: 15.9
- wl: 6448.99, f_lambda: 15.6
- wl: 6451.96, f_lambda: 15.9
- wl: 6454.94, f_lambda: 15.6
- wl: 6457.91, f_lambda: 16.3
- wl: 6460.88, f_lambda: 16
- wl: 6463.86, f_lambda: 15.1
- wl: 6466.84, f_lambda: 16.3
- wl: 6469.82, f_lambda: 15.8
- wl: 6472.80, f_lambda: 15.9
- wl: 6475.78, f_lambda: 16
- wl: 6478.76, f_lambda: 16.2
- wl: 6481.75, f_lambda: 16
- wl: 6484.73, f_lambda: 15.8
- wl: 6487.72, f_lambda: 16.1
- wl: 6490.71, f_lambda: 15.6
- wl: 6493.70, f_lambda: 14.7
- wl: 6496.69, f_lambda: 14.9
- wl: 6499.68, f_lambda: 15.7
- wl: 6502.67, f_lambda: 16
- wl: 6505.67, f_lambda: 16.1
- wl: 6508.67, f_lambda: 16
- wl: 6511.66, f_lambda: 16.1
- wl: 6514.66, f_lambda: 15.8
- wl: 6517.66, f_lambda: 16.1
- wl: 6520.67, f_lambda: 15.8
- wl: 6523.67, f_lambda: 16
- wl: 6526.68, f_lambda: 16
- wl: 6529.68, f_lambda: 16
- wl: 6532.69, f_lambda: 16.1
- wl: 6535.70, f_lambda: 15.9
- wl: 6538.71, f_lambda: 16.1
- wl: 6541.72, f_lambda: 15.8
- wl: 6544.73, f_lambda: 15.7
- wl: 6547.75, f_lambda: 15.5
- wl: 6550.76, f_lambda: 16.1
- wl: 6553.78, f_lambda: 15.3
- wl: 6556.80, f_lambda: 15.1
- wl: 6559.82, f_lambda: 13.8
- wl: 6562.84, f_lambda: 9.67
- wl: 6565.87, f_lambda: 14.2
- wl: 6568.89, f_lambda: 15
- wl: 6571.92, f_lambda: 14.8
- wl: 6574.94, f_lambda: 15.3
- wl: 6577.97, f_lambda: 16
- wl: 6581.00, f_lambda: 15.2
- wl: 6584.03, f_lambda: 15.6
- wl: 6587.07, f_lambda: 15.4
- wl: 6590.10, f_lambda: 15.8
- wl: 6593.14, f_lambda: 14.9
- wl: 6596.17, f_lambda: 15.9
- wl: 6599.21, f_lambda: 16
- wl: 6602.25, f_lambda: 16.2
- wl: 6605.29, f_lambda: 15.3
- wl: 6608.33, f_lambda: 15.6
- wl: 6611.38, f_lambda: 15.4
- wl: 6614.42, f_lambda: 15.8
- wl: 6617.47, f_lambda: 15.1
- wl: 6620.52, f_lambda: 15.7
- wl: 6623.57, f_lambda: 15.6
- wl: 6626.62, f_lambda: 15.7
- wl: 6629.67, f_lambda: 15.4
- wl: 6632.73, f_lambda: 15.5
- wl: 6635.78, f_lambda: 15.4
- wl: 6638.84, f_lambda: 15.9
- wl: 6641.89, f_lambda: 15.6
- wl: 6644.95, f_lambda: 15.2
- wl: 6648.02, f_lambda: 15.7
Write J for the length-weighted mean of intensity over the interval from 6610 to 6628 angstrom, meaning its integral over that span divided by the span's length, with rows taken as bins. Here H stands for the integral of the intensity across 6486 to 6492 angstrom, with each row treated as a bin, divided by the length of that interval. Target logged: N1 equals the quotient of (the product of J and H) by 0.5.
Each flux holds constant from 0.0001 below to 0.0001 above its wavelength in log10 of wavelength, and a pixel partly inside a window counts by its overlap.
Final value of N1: 493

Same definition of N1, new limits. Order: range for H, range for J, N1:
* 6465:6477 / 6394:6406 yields 509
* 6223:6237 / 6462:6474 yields 519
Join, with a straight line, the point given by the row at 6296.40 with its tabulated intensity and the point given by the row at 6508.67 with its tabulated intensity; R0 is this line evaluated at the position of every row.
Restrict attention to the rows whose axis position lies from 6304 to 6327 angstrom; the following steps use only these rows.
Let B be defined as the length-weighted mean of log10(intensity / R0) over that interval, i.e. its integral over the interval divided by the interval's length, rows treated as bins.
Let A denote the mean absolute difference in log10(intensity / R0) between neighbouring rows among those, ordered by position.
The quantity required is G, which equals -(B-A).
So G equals 0.025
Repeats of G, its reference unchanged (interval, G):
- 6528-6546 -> 0.003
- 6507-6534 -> 0.004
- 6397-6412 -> 0.028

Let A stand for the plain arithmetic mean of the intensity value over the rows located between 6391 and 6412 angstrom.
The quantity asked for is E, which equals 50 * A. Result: 793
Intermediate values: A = 15.86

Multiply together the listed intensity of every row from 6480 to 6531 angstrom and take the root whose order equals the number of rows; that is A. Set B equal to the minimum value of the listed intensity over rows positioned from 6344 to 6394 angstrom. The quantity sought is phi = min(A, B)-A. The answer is -0.2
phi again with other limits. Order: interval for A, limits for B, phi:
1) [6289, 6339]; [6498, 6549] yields -0.7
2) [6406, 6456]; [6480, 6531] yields -1.1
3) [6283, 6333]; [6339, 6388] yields -0.4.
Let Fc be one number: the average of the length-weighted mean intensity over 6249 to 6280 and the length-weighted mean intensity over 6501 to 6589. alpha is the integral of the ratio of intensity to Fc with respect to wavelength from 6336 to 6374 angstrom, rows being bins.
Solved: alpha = 39.0 angstrom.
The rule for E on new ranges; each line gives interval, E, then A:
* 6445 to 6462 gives 794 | 15.88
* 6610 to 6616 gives 780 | 15.60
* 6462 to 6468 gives 785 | 15.70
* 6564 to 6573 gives 733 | 14.67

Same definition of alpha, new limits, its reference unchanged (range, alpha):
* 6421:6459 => 37.8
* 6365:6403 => 38.3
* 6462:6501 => 38.5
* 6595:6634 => 38.4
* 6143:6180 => 38.4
